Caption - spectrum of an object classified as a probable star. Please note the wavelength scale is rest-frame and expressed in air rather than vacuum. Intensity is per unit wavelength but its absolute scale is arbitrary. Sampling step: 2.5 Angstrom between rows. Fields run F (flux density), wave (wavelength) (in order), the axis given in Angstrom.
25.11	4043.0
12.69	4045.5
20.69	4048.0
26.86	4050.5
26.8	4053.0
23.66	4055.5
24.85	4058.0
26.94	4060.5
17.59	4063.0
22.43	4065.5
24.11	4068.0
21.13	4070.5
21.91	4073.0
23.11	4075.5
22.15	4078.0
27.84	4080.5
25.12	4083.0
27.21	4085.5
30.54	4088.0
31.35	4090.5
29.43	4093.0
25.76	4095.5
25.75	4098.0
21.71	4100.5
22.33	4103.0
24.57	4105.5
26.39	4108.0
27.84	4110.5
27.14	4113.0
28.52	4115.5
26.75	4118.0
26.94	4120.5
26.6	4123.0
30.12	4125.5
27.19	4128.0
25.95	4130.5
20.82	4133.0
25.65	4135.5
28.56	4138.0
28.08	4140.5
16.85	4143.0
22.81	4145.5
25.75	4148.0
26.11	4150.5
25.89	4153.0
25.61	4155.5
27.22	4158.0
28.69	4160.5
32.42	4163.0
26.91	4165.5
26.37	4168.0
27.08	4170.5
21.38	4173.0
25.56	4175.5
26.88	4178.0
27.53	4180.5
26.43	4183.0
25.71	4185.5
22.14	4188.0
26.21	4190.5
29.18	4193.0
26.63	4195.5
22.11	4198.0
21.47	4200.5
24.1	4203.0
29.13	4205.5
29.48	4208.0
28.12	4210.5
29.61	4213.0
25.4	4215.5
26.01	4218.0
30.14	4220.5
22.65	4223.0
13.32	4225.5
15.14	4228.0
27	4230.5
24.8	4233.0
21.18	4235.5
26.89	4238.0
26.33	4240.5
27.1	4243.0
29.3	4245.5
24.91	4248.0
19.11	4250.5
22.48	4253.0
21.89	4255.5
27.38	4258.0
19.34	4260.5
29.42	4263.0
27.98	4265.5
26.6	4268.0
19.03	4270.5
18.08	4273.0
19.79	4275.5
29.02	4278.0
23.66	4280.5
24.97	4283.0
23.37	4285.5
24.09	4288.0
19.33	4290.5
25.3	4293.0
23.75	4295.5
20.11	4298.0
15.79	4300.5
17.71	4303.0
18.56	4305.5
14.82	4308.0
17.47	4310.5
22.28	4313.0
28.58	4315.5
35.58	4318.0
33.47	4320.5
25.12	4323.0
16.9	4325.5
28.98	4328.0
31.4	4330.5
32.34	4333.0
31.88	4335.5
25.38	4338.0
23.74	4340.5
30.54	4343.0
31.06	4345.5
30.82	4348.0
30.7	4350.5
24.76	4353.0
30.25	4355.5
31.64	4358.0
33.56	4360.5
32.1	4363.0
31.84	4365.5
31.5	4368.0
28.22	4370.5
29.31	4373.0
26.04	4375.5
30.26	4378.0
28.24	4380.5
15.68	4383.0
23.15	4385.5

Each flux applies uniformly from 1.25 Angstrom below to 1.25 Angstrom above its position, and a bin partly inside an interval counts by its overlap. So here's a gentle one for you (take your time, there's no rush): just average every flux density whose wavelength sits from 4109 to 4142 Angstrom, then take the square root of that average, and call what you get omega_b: 5.2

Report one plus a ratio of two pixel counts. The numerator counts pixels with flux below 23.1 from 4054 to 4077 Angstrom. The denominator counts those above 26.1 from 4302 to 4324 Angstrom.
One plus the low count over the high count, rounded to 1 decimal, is 2.3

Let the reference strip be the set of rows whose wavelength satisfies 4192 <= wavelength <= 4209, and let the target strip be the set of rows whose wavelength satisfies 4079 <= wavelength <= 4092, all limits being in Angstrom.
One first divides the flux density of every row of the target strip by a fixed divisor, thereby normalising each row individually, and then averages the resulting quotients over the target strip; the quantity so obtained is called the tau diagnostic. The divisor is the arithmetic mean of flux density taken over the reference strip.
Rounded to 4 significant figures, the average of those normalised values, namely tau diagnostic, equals 1.092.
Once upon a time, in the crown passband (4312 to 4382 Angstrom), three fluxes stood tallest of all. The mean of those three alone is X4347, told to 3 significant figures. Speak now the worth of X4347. 34.2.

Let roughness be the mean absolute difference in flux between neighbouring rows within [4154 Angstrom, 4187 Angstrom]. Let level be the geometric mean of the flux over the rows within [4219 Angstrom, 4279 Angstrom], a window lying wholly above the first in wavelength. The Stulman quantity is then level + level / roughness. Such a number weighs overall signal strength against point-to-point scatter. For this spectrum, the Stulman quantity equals 33.4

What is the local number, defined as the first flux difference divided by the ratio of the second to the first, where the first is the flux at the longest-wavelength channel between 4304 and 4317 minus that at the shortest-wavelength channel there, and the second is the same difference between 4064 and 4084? 37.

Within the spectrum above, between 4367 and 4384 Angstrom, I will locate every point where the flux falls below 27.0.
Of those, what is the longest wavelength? 4383.0 Angstrom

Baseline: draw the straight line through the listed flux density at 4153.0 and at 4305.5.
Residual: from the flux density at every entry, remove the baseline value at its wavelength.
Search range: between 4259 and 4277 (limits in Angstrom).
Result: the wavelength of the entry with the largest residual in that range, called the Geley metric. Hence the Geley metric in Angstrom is 4263.0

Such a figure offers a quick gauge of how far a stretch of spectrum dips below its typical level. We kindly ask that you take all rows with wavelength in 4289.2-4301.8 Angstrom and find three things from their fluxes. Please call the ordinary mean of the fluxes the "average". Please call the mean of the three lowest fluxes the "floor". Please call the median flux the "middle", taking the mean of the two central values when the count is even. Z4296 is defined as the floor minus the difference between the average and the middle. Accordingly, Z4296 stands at 18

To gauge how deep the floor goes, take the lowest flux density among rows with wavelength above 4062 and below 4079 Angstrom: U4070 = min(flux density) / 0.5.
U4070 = 35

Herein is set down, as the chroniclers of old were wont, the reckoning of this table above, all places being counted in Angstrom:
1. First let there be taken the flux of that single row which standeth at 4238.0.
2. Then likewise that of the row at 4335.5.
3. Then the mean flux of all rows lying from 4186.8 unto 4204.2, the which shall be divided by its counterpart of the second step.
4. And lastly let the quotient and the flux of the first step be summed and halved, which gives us 14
